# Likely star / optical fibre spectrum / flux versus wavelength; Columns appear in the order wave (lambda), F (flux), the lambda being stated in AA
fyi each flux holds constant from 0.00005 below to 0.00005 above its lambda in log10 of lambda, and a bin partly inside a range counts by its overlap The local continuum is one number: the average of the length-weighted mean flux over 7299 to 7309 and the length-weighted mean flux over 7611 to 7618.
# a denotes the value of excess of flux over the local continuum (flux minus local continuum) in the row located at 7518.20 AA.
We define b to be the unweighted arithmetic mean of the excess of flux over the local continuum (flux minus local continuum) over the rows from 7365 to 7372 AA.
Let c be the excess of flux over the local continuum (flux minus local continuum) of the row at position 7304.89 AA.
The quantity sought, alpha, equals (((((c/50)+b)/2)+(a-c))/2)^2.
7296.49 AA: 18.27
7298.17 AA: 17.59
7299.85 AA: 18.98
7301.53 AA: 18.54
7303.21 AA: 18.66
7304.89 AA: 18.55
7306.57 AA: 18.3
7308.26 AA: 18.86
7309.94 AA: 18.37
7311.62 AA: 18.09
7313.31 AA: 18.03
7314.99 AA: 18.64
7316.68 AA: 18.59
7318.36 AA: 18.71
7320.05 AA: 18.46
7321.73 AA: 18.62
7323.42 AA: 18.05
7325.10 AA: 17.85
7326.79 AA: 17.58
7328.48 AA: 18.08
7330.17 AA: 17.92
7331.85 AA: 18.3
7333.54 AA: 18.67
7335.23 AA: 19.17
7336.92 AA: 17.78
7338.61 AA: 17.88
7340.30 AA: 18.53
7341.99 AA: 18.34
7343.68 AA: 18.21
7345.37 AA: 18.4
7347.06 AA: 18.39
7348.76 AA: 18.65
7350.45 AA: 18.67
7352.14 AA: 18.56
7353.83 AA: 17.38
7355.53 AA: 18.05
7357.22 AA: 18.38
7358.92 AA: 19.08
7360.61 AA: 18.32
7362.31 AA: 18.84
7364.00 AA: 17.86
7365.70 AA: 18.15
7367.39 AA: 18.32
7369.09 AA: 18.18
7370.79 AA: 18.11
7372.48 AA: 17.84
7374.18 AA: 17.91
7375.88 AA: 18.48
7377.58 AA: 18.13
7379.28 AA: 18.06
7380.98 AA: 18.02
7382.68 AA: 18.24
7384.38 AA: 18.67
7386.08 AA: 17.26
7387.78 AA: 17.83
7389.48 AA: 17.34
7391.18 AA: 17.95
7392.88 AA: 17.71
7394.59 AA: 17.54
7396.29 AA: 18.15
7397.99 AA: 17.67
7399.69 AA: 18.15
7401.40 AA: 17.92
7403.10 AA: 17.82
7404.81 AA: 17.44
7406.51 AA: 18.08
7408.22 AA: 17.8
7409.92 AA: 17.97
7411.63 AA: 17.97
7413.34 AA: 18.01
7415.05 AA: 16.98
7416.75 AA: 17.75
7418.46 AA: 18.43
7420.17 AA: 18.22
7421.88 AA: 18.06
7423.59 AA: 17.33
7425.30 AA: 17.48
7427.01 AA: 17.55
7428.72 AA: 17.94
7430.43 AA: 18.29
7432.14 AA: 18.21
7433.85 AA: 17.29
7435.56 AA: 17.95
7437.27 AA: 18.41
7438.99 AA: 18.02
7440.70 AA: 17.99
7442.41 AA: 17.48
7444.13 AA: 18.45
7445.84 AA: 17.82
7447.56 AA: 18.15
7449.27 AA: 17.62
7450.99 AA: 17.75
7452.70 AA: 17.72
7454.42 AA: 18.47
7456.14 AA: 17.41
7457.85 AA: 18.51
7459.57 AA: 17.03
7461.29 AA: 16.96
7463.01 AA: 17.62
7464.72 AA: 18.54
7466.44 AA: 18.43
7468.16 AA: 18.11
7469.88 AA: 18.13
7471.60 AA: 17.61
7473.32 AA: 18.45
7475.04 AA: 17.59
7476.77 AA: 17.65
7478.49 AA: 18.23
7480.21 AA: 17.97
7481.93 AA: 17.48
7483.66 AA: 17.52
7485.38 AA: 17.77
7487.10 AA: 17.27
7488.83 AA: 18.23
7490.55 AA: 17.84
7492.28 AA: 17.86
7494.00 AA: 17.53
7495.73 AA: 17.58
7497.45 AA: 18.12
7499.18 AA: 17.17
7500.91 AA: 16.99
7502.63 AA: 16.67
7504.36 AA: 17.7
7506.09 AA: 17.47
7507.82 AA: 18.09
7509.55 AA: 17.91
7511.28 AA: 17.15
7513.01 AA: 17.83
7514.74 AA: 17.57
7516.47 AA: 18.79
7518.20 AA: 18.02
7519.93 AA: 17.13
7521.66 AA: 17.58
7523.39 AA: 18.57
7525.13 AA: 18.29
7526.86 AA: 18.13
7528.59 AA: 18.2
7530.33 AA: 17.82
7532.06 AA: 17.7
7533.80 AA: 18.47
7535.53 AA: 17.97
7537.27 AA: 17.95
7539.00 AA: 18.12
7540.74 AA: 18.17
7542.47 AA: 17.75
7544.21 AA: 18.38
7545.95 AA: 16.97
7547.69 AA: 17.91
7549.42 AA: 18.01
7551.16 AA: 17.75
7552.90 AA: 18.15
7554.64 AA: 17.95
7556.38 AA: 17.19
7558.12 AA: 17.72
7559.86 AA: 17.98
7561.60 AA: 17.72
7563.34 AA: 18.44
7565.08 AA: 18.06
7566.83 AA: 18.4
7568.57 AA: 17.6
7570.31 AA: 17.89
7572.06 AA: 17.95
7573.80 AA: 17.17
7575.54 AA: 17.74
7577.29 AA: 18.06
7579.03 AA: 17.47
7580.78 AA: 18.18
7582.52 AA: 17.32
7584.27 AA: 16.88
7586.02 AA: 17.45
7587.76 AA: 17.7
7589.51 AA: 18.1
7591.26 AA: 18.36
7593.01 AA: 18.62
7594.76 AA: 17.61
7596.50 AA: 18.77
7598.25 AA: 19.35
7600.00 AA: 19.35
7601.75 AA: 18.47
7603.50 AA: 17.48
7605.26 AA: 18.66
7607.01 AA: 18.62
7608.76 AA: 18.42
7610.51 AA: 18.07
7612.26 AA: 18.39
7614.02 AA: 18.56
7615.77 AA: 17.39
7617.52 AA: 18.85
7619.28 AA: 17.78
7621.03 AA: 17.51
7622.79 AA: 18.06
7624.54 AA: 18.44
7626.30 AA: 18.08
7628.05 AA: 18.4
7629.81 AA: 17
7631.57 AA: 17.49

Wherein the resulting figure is 0.11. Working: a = -0.4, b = -0.26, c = 0.1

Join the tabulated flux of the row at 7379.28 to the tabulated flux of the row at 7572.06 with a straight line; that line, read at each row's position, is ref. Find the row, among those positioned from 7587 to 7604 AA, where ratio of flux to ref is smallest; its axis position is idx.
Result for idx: 7603.50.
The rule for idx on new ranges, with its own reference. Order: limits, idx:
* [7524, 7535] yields 7532.06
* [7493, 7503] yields 7502.63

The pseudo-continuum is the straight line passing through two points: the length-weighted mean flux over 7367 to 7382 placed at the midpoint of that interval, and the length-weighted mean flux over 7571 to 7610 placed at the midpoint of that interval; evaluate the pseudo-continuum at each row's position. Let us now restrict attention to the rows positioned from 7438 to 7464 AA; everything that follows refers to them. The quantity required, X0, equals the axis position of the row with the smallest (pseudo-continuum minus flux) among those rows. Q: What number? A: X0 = 7457.85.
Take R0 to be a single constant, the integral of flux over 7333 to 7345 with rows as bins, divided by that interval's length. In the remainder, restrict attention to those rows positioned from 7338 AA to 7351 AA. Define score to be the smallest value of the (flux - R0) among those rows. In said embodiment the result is -0.5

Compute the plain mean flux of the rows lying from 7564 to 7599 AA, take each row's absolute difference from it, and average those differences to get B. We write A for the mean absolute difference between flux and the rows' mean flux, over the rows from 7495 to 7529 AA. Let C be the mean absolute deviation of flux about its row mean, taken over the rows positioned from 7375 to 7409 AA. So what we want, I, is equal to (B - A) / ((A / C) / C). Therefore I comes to 0.00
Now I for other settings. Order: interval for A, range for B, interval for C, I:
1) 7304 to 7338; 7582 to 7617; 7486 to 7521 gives 0.11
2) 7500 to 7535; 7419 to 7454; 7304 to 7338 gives -0.03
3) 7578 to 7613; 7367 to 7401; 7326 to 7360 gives -0.06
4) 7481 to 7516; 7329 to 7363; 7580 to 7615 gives 0.01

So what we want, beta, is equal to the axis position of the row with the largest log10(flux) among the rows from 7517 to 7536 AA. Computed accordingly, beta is 7523.39 AA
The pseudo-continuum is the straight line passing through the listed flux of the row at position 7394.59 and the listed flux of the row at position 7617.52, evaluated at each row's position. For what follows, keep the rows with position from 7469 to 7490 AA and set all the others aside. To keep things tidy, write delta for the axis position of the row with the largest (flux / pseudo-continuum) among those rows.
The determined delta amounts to 7473.32 AA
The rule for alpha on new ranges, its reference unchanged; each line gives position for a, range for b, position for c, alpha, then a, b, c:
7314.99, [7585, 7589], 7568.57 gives 0.09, 0.2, -0.88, -0.9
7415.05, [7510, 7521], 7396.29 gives 0.58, -1.5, -0.70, -0.3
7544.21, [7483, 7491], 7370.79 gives 0.00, -0.1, -0.73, -0.3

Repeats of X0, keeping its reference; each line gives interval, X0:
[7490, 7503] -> 7497.45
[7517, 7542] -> 7523.39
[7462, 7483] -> 7464.72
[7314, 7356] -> 7335.23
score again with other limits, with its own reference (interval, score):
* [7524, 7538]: -0.7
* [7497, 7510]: -1.7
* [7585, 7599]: -0.9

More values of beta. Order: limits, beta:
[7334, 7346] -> 7335.23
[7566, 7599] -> 7598.25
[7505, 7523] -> 7516.47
